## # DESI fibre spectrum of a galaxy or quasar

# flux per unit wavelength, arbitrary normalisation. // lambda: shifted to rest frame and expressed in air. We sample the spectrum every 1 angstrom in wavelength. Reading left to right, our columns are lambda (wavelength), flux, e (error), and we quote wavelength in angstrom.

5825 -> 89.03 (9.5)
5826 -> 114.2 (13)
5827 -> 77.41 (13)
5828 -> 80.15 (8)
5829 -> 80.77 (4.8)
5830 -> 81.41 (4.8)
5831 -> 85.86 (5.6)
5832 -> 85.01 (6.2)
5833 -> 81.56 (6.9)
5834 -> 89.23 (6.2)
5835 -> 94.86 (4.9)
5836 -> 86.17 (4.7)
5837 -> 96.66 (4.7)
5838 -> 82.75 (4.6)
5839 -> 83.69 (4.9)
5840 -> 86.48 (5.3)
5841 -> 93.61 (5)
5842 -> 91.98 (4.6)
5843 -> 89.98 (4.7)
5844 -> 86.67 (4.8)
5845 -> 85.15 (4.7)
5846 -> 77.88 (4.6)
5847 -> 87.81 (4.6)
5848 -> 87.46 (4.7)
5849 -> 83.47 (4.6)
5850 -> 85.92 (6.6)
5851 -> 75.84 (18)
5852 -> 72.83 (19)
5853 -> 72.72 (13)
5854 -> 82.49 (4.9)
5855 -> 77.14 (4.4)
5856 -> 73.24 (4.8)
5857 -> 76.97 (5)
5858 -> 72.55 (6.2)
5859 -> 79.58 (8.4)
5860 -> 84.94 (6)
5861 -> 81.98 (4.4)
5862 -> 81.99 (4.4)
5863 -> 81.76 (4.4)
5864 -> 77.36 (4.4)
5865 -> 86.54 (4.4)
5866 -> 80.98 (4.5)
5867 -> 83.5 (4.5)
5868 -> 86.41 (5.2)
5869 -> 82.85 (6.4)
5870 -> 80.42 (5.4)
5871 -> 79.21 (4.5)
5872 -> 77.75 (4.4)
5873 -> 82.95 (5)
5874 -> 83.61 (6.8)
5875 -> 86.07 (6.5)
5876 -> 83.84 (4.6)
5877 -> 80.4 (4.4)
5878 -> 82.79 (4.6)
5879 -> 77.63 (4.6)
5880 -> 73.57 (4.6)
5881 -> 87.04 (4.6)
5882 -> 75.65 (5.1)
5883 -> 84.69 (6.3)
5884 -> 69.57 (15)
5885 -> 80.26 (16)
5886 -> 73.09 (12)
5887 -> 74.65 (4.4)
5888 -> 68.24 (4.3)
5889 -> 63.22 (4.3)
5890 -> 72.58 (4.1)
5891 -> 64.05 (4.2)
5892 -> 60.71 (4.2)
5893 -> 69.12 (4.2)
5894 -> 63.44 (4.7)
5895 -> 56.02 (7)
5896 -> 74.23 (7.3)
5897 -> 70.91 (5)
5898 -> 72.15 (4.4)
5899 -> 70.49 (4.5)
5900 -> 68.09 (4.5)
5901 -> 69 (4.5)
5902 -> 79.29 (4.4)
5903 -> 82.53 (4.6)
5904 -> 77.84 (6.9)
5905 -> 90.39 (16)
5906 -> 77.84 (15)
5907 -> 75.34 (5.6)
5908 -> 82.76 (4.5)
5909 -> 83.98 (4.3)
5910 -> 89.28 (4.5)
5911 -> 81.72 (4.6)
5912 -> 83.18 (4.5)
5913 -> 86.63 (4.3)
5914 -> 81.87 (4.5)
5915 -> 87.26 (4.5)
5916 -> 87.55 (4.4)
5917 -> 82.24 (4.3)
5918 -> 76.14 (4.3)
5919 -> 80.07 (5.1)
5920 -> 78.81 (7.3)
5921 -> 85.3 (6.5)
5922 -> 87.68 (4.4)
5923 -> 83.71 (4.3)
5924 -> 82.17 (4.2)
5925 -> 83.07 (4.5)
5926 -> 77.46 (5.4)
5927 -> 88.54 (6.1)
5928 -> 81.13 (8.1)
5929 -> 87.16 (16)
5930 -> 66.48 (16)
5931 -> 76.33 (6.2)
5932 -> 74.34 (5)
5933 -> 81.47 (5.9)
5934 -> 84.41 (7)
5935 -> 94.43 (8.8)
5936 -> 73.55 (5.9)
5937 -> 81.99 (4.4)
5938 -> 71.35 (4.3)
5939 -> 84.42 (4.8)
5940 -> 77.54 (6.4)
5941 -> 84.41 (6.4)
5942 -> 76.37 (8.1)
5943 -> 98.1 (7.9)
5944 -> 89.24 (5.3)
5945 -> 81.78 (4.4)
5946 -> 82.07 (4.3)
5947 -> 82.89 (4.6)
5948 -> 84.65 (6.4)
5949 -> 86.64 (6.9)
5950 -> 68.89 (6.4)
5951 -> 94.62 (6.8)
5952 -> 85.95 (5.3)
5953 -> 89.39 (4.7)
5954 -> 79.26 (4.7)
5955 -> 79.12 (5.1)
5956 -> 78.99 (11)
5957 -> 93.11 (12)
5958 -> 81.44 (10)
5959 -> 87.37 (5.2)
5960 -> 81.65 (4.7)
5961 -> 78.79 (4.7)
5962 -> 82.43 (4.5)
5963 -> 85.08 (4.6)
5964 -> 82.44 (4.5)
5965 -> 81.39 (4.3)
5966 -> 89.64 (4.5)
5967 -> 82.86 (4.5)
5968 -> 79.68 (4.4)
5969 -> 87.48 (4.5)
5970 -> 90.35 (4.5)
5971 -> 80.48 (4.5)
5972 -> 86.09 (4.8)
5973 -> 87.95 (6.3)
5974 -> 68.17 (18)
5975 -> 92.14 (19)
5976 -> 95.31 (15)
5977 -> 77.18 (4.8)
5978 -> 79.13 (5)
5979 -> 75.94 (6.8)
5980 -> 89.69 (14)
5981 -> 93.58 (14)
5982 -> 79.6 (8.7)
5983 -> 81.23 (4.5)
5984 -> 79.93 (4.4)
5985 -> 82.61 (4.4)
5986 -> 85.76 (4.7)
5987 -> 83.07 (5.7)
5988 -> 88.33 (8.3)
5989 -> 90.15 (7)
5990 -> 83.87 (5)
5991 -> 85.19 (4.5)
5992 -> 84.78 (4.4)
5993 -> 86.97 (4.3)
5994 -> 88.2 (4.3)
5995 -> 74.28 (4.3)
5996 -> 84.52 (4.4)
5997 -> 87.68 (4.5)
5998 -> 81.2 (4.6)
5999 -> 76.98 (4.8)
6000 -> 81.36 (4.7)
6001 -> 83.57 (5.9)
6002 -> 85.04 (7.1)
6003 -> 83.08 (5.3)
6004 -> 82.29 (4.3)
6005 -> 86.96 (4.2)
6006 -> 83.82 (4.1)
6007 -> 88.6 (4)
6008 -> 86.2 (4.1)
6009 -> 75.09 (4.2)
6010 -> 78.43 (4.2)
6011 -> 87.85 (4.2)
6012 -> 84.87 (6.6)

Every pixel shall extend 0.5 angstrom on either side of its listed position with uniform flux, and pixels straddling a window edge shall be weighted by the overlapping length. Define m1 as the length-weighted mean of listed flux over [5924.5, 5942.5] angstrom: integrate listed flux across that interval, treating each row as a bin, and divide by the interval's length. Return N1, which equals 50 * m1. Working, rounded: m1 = 80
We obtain 4012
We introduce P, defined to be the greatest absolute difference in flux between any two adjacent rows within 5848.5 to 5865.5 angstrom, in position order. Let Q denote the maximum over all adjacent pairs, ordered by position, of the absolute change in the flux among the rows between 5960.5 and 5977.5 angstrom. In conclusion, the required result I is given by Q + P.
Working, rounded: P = 10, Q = 24.0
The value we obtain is 34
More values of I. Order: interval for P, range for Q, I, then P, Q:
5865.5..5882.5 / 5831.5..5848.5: 27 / 13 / 13.9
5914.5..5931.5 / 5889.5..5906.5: 39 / 21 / 18.2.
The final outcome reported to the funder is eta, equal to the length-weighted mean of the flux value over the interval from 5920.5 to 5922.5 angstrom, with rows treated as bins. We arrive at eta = 86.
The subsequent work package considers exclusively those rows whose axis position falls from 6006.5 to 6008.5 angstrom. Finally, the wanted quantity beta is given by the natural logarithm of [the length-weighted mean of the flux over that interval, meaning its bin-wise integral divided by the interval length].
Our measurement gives 4.47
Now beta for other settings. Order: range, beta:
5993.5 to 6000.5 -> 4.41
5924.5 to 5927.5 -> 4.42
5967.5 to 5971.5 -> 4.44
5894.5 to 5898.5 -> 4.22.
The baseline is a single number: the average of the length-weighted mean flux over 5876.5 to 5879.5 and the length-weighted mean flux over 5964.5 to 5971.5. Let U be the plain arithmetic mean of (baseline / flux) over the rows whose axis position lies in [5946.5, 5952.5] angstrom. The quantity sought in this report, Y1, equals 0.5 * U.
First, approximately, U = 0.991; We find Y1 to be 0.495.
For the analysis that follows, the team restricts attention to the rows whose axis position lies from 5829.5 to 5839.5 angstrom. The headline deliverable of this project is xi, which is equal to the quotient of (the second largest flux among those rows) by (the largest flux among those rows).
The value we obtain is 0.981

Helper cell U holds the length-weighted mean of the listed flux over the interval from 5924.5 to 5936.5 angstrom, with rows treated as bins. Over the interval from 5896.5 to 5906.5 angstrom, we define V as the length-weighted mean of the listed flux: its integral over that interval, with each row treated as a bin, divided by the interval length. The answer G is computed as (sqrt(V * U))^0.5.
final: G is 8.85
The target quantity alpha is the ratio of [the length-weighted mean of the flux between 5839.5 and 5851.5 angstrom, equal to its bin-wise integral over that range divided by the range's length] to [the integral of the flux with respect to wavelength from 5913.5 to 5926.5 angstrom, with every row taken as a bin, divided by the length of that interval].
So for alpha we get 1.04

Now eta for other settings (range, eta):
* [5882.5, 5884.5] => 77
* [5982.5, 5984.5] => 81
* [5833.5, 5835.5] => 92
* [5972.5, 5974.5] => 78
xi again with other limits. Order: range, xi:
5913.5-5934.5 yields 0.990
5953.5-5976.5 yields 0.977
